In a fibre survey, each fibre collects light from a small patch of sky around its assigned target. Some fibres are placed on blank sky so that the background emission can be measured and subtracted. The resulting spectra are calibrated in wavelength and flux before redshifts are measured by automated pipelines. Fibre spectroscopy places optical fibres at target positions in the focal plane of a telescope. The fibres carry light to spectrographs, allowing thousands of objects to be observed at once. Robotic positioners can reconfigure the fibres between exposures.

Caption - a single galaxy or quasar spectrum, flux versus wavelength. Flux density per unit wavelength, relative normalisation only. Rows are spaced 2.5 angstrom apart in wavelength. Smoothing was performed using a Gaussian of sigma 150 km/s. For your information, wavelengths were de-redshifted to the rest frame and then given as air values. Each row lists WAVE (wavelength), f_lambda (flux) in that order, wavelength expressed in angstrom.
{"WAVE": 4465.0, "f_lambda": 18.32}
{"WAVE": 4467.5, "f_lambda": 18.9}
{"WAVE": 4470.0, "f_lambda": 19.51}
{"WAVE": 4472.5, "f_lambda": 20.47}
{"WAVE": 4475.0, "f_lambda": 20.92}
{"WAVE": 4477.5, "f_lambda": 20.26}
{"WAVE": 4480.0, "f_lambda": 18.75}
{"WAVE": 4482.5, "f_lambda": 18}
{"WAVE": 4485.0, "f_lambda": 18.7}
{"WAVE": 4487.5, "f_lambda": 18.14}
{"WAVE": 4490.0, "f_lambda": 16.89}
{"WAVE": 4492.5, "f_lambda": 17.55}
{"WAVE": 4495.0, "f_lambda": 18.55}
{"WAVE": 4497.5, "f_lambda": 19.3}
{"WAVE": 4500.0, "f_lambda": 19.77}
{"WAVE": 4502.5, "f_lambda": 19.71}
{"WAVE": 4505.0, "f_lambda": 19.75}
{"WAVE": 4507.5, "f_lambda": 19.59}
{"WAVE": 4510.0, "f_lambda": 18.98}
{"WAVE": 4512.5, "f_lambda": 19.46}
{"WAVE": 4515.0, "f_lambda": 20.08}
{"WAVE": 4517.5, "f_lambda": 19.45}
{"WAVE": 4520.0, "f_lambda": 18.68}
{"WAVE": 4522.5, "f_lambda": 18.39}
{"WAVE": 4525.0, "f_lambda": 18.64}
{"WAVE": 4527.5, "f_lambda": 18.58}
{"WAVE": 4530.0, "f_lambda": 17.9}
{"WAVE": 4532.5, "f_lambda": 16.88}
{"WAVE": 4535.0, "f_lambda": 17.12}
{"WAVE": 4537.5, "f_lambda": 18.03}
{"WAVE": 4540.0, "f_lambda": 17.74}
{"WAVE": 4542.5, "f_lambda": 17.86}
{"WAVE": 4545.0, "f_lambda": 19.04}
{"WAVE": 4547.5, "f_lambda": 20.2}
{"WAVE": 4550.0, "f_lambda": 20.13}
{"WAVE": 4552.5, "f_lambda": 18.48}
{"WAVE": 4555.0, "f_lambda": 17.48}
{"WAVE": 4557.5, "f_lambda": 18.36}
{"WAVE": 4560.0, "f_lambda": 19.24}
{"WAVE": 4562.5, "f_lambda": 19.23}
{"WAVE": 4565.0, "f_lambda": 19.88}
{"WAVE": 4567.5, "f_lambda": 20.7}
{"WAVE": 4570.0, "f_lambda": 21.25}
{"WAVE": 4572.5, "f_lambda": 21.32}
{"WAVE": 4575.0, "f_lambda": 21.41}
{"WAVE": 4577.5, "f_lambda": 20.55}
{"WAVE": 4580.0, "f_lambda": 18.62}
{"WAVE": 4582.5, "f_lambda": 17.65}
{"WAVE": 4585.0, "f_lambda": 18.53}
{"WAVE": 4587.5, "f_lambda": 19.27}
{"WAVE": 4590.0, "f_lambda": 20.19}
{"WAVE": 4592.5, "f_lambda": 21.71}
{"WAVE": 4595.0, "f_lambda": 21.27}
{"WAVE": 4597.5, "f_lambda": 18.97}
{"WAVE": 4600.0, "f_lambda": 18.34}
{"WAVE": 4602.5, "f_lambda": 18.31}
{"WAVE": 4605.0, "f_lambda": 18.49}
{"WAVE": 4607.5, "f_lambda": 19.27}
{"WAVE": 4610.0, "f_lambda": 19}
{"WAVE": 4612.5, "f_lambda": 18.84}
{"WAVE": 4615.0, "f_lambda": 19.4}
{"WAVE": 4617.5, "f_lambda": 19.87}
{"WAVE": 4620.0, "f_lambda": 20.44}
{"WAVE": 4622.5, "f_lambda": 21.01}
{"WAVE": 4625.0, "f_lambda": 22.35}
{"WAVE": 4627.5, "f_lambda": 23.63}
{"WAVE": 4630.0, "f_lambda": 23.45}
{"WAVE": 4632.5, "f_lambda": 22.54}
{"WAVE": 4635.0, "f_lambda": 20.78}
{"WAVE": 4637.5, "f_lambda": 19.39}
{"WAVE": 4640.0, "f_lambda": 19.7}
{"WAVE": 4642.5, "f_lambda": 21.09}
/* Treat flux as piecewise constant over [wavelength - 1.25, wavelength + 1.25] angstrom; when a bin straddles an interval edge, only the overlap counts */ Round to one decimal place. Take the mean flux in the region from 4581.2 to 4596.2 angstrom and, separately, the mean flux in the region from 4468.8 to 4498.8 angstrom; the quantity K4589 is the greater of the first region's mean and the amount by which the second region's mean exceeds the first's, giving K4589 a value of 19.8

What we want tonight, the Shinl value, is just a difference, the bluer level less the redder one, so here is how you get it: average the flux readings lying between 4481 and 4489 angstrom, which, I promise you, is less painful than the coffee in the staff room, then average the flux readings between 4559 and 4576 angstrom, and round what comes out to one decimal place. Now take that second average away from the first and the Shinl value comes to -2.2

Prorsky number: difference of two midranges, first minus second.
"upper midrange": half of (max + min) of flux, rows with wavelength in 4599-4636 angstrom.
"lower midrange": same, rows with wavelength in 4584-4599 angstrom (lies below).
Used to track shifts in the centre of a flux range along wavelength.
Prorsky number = 0.85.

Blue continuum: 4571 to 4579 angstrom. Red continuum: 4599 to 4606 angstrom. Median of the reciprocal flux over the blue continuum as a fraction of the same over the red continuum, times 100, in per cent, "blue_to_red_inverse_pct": 86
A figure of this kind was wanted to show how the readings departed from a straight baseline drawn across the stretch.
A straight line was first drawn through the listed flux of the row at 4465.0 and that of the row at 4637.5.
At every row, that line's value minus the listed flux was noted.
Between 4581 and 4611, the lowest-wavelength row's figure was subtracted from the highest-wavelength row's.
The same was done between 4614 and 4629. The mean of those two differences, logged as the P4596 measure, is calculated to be -2.7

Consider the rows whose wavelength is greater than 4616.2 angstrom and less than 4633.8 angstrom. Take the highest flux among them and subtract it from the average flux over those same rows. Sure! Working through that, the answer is -1.7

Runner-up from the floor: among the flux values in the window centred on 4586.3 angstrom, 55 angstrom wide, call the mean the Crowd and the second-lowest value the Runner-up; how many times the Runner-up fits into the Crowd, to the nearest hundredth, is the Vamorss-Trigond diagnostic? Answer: 1.07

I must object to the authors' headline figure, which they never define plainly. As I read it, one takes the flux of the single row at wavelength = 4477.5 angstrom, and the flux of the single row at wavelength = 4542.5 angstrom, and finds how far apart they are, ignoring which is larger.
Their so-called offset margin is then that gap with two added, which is 4.4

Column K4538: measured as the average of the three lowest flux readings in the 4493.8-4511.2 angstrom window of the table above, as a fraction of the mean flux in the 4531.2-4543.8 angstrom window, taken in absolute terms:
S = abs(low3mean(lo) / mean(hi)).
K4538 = 1.08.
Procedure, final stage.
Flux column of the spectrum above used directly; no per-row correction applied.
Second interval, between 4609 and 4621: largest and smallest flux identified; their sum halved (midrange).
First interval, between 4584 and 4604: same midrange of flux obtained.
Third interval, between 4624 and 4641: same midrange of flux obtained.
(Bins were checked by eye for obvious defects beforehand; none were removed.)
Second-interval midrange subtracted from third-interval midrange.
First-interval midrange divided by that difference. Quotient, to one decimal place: 10.7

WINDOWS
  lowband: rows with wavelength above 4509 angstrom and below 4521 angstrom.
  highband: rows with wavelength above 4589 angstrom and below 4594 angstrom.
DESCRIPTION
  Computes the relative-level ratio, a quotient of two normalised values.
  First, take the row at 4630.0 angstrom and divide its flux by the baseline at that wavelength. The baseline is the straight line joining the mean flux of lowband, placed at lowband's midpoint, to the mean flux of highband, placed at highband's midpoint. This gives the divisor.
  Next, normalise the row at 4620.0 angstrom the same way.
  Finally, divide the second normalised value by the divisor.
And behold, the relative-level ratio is 0.88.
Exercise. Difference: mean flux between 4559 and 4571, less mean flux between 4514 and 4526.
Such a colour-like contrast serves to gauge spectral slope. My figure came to 1.0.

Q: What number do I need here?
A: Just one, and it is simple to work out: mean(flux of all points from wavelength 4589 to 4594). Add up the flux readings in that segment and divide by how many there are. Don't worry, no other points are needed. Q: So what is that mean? 21.0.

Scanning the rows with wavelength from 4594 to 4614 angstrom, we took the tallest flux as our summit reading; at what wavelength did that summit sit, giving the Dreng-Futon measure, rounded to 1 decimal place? 4595.0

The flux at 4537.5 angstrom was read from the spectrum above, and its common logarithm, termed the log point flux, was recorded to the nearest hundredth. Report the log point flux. 1.26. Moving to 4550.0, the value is 1.30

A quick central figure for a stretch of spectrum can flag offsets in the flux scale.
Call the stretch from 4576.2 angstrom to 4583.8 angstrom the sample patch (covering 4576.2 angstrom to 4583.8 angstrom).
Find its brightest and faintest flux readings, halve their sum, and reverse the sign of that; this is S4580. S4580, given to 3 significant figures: -19.1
